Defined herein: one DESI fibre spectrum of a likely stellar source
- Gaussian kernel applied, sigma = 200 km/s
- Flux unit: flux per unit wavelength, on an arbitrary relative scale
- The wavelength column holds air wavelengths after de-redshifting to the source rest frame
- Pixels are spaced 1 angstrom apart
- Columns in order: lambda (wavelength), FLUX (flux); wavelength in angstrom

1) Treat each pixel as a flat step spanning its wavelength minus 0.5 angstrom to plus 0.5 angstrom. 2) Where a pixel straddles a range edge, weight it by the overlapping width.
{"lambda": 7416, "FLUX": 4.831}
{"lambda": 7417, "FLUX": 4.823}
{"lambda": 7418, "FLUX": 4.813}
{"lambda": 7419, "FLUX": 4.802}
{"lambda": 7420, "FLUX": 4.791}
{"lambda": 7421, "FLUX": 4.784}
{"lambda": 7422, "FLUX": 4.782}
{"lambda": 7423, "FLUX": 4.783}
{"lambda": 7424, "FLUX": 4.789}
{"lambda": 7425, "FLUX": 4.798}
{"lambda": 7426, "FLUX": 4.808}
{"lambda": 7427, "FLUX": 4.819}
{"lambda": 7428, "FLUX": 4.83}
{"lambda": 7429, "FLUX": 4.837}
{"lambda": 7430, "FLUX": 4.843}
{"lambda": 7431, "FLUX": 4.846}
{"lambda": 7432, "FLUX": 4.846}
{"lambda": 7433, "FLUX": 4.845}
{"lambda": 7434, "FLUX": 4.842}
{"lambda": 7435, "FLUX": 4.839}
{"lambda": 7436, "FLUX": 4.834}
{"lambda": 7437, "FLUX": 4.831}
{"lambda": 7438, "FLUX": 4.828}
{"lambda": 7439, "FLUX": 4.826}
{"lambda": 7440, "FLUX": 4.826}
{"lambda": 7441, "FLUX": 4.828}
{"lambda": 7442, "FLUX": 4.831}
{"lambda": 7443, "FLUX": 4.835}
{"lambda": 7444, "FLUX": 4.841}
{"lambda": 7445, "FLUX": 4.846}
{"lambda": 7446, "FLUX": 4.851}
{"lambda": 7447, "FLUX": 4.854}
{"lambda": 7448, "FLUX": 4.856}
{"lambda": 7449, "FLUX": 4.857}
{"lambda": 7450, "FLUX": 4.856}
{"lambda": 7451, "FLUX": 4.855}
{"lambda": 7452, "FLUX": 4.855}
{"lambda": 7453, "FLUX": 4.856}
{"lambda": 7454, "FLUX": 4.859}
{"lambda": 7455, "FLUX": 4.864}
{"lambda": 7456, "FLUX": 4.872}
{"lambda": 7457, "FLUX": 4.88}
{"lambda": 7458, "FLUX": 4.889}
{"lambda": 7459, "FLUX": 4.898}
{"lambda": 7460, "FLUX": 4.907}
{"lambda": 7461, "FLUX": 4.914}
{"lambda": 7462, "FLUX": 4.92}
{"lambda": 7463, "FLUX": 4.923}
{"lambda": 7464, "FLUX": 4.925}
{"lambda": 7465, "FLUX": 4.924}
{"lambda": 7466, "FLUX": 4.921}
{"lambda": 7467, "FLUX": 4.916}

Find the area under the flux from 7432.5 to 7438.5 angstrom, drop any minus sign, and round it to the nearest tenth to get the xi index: 29.0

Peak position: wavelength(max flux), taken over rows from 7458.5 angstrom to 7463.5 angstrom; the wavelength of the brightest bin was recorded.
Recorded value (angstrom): 7463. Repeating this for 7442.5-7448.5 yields 7448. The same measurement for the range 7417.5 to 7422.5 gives 7418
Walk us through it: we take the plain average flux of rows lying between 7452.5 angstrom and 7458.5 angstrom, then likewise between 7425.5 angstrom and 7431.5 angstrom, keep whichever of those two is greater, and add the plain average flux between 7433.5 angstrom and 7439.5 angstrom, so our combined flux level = 9.70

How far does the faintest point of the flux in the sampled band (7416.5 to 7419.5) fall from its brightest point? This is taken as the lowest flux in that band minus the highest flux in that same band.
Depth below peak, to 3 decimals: -0.021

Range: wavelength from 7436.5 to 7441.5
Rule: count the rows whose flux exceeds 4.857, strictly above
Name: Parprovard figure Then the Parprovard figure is 0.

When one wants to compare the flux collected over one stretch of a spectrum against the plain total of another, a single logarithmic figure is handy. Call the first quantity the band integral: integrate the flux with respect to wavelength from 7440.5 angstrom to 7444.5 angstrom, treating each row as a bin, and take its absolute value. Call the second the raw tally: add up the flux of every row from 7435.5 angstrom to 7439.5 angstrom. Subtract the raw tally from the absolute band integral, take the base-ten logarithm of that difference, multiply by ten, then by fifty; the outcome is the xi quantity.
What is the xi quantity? -898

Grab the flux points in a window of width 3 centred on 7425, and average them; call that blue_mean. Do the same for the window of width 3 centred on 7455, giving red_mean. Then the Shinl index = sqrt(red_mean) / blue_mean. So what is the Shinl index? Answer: 0.460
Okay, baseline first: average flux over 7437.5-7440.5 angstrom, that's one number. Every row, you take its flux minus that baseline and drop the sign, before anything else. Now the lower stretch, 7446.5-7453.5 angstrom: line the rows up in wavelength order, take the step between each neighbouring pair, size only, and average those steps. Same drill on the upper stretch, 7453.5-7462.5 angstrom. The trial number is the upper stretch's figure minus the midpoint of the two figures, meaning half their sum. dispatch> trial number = 0.0033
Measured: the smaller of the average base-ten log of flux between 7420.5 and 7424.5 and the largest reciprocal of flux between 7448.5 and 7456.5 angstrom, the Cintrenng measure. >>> 0.206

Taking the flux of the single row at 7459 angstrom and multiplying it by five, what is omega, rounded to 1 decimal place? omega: 24.5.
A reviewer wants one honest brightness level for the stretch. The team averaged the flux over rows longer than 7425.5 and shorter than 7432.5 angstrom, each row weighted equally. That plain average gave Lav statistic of 4.83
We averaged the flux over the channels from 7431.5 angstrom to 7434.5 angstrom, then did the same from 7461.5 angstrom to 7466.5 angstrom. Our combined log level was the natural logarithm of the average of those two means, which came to 1.59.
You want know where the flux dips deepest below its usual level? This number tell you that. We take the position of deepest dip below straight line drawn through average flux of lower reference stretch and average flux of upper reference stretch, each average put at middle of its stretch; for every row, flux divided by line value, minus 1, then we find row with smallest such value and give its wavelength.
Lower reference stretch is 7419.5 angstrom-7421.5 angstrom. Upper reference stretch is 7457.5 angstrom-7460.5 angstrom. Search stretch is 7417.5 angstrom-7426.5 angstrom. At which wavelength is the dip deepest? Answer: 7423 angstrom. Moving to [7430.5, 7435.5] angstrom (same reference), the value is 7435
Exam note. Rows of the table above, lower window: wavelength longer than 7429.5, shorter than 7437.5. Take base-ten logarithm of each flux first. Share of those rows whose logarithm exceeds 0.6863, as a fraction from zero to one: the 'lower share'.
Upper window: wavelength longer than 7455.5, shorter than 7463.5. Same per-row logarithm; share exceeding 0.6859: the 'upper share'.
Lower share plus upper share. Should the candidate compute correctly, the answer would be 1.00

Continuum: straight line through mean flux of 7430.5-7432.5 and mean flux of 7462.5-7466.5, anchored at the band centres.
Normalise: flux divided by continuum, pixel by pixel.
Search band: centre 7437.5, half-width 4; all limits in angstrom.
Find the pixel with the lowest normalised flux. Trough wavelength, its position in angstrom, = 7441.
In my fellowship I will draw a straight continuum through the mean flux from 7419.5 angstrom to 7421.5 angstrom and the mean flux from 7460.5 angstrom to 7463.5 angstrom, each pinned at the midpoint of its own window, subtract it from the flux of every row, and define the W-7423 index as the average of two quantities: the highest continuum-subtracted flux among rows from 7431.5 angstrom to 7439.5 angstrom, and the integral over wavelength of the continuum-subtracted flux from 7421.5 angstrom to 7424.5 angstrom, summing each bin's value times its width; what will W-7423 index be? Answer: -0.01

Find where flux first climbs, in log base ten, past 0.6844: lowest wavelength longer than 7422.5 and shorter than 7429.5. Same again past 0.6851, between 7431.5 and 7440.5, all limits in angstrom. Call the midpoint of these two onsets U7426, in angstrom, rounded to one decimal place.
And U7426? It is 7430.5 angstrom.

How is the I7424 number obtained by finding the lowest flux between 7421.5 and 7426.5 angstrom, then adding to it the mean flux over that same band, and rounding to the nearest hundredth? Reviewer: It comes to 9.57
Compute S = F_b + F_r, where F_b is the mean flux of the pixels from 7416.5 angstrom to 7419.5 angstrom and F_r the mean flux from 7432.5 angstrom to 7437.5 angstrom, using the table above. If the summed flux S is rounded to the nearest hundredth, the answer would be 9.65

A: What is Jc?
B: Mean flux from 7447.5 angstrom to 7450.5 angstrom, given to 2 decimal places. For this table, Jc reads 4.86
